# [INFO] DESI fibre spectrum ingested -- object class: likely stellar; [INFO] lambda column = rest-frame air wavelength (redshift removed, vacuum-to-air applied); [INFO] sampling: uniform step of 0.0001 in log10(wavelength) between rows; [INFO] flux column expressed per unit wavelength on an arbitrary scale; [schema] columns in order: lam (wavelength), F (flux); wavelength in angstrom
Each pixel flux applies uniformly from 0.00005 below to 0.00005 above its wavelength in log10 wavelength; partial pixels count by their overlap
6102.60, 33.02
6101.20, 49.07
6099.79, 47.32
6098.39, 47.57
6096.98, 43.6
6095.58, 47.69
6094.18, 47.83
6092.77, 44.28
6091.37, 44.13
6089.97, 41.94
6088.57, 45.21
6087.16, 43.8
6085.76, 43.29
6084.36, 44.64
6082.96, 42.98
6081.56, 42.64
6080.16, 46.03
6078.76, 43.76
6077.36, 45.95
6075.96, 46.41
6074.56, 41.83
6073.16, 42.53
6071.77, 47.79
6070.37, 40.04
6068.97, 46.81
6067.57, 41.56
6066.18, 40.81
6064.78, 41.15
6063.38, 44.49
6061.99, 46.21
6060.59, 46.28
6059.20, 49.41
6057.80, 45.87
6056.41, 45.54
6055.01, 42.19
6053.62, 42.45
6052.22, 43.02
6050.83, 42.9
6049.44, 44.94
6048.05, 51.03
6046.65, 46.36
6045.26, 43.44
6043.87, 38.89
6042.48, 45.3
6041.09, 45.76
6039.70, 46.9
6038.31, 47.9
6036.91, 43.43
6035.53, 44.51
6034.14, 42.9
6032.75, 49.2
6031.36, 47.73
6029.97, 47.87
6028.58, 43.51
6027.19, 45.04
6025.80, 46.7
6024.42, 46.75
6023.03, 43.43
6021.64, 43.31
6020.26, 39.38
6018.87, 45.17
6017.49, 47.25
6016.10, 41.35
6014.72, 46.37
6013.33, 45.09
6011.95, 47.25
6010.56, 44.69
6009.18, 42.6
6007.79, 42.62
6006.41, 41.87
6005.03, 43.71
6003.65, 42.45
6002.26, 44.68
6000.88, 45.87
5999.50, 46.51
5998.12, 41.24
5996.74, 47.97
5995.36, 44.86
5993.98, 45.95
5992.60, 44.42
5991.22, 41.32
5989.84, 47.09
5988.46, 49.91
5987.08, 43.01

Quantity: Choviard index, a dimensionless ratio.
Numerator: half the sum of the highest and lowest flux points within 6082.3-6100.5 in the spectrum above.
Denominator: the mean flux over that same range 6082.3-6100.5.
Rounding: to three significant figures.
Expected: 0.999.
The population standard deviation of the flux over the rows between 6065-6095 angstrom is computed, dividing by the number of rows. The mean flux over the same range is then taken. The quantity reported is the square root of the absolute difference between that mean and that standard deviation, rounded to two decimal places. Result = 6.47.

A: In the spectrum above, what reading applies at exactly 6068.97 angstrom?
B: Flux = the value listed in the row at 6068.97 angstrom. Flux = 46.81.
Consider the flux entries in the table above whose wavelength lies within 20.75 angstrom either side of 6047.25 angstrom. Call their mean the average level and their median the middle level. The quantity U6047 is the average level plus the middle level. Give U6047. 89.9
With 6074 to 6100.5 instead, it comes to 89.1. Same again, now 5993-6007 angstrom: 89.3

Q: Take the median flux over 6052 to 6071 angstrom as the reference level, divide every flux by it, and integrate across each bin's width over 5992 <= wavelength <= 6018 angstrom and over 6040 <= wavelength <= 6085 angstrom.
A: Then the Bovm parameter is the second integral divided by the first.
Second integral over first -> 1.7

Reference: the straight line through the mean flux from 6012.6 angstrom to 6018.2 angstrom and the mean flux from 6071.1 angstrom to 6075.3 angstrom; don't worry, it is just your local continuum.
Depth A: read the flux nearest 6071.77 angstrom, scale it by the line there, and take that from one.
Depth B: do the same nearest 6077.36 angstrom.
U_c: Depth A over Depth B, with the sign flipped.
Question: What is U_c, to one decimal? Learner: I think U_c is -1.9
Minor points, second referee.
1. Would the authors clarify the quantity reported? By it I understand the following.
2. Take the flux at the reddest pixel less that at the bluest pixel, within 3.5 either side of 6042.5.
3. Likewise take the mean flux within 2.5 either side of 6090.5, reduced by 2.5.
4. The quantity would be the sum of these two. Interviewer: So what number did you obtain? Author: 38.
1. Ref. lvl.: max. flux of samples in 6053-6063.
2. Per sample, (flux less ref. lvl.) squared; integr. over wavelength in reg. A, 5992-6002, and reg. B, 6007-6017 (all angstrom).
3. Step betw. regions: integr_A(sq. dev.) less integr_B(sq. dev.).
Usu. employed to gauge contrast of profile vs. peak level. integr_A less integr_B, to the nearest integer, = -90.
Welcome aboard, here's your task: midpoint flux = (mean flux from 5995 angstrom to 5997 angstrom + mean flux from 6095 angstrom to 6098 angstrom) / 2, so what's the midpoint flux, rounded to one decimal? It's 46.0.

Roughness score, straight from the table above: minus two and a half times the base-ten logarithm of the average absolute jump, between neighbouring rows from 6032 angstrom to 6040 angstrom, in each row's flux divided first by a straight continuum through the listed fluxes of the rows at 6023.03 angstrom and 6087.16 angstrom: 2.94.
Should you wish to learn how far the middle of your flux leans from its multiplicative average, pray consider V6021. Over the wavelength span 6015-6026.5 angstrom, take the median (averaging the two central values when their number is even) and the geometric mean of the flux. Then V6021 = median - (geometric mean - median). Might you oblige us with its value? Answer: 44.5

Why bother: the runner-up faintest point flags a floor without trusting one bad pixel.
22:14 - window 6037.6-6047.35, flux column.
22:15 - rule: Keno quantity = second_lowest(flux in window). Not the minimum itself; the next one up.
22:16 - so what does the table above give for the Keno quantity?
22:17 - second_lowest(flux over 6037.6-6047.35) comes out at 43.44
